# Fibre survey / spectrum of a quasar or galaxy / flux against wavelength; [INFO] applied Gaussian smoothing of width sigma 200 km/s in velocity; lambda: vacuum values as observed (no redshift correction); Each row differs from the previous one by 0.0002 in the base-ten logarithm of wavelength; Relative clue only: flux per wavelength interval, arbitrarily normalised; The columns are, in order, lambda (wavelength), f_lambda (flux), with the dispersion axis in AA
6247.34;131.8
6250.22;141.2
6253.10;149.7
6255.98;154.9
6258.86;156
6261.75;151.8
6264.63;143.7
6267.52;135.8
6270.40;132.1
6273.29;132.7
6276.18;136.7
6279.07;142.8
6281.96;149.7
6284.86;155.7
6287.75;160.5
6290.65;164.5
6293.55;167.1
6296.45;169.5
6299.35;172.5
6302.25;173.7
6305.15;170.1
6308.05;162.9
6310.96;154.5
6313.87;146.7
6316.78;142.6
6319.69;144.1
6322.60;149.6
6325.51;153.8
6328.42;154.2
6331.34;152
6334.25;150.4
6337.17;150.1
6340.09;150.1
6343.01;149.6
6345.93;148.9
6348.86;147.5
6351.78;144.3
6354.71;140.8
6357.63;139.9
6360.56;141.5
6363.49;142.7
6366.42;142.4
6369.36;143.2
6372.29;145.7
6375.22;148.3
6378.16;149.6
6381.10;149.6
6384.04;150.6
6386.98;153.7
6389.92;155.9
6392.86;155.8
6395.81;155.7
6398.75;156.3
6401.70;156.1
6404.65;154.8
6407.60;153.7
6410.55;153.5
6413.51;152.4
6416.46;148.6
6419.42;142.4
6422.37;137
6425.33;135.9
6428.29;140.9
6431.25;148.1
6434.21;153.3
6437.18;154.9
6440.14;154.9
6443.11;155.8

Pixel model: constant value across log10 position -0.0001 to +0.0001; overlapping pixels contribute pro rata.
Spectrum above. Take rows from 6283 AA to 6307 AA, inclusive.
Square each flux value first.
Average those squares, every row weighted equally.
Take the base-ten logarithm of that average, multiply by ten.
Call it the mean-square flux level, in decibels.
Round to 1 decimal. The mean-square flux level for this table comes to 44.4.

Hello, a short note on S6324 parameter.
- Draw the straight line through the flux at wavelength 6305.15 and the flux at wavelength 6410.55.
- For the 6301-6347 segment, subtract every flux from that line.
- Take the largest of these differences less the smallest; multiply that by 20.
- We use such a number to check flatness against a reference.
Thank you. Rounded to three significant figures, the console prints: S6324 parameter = 576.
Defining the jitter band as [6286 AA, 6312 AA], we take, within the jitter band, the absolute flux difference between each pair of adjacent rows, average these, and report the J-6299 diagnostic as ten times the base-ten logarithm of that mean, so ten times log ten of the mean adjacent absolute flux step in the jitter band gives 6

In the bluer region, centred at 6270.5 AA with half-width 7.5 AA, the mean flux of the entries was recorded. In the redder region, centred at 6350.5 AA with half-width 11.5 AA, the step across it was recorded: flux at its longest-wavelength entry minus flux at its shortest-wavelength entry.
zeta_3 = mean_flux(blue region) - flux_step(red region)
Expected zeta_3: 145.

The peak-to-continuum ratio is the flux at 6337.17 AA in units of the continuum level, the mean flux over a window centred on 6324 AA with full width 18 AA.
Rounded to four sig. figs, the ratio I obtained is 1.005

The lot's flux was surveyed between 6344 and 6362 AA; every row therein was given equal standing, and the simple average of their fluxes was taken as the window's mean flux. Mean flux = 144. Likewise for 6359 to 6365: 142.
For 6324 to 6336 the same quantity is 153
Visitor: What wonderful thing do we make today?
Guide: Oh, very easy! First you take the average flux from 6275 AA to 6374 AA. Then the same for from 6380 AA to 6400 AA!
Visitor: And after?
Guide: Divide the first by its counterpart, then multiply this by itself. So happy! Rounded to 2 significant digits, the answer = 0.97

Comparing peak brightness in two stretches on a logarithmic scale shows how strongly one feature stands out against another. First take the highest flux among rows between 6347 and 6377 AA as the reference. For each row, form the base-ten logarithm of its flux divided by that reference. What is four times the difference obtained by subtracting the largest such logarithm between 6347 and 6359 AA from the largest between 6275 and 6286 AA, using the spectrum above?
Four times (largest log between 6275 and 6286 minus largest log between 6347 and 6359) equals 0.094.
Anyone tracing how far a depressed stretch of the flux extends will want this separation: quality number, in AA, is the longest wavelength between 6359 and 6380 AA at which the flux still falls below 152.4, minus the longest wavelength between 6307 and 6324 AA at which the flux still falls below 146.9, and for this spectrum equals 58.5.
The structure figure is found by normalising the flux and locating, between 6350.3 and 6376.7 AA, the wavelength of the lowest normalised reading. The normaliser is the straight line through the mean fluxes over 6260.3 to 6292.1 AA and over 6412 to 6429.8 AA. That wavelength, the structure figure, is 6357.63 AA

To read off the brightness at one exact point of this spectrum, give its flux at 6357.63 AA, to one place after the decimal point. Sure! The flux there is 139.9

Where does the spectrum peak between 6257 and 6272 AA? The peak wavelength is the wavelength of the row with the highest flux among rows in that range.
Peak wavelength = 6258.86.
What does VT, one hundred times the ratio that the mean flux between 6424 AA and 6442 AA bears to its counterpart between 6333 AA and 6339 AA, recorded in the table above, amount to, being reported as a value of 99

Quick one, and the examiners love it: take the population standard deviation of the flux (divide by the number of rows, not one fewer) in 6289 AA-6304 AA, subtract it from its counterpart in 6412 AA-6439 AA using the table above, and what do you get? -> 3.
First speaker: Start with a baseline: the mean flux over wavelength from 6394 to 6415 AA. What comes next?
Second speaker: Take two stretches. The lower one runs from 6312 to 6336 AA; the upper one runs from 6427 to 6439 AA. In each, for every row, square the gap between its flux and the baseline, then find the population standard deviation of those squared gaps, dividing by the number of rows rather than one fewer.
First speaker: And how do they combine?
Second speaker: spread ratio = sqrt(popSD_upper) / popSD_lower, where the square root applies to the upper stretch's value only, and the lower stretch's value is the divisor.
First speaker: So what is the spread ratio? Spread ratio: 0.17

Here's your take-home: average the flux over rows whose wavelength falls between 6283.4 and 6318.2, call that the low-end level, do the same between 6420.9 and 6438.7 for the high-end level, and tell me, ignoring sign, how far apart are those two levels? 17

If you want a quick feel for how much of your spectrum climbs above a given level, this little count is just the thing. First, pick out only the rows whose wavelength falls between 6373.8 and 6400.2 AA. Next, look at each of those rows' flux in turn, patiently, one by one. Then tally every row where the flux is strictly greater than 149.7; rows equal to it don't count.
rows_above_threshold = 6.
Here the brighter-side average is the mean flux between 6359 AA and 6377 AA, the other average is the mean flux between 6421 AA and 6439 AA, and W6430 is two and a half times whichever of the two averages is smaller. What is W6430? 360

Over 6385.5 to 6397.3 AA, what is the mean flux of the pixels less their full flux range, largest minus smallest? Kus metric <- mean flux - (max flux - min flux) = 153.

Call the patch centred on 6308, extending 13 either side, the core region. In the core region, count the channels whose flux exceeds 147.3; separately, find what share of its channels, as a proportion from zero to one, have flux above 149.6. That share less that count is -5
